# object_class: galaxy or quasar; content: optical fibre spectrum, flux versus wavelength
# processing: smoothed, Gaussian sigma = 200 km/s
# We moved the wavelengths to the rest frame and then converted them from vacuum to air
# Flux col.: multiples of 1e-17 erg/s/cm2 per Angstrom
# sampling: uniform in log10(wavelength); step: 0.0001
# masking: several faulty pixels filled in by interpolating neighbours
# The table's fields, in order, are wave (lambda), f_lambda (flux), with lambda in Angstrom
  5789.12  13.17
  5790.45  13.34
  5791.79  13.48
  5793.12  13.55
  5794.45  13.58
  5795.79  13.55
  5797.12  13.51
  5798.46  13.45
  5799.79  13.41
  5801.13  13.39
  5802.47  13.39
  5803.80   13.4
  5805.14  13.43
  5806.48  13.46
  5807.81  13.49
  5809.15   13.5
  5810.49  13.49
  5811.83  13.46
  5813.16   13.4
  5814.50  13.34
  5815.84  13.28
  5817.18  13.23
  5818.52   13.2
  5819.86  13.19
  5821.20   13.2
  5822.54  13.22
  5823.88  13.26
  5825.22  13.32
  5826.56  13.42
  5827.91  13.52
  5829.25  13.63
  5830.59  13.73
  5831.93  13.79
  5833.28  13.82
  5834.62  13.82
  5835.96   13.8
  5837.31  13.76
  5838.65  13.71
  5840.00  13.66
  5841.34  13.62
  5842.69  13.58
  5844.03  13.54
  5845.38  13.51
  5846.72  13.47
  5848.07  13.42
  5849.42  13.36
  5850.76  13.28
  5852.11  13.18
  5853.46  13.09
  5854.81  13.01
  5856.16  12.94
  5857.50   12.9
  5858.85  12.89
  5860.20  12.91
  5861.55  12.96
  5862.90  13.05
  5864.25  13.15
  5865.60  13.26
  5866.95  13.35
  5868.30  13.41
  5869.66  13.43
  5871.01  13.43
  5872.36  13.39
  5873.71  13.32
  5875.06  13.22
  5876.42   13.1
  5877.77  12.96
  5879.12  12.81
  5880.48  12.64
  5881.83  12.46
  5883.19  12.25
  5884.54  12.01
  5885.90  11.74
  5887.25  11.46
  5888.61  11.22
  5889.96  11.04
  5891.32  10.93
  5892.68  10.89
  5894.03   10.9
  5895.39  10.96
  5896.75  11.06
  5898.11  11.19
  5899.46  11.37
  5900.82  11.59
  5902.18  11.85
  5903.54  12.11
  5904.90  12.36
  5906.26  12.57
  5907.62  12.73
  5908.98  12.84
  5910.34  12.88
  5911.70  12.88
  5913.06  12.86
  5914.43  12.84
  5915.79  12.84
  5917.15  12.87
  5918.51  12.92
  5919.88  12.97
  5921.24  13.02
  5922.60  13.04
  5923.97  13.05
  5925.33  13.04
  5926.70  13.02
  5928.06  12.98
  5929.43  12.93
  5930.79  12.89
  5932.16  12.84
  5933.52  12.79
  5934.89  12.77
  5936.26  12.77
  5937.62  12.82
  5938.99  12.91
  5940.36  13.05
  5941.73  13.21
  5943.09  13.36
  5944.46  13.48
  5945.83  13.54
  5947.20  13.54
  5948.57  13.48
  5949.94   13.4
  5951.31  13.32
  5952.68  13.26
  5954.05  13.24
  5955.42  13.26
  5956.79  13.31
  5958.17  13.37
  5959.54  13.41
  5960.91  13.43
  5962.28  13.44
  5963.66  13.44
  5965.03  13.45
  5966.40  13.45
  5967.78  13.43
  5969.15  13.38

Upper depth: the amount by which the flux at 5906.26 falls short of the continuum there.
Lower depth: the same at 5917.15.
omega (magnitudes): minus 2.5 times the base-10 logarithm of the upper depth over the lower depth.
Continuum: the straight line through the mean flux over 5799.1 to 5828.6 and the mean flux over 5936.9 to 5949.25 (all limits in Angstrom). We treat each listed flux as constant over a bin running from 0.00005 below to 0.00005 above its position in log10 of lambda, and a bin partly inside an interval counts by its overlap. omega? -0.6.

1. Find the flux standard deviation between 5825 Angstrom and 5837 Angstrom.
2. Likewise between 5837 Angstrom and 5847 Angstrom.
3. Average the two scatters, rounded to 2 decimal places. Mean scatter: 0.14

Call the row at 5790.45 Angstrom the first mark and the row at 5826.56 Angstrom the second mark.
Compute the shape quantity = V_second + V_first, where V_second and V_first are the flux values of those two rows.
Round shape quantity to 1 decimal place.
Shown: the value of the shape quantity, 26.8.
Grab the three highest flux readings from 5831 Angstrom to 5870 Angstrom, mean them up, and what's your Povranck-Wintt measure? 13.81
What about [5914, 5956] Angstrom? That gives 13.52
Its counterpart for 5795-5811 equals 13.52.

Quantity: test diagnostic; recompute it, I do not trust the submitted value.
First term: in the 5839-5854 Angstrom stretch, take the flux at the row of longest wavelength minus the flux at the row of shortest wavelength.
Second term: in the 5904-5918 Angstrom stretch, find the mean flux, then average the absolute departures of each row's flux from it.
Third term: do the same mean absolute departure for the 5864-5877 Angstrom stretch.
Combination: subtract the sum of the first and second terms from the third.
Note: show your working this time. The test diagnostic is 0.5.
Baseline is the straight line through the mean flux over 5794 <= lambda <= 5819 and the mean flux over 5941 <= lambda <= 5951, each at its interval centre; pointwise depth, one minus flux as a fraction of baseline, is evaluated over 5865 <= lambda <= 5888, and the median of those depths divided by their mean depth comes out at 0.55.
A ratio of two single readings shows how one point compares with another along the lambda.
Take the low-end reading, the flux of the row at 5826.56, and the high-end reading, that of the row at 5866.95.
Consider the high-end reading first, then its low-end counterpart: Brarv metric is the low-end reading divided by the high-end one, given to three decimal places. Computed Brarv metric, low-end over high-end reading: 1.005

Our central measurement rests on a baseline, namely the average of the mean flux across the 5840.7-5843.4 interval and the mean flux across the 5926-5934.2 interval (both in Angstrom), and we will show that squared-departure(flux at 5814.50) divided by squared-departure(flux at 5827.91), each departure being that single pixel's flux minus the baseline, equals 0.1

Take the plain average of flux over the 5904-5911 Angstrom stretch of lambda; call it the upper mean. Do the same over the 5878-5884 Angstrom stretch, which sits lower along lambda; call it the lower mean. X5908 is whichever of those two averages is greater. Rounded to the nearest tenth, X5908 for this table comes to 12.7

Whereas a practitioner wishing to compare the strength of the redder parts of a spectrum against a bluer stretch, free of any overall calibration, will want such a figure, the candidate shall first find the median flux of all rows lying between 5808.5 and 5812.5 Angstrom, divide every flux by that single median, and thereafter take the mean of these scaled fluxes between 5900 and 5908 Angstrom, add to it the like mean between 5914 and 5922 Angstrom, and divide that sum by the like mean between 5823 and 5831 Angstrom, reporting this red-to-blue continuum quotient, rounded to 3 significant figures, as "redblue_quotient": 1.86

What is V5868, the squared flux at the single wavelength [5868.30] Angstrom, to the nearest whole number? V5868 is 180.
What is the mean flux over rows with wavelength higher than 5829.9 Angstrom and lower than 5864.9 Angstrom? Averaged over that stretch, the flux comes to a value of 13.4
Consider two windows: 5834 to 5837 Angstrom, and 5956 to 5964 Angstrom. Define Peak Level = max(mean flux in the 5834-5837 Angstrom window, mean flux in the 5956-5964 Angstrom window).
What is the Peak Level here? 13.8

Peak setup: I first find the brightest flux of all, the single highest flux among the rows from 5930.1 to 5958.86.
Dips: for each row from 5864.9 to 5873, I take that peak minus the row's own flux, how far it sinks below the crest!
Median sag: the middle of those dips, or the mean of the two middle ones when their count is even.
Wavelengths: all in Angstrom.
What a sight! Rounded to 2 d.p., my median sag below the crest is 0.14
